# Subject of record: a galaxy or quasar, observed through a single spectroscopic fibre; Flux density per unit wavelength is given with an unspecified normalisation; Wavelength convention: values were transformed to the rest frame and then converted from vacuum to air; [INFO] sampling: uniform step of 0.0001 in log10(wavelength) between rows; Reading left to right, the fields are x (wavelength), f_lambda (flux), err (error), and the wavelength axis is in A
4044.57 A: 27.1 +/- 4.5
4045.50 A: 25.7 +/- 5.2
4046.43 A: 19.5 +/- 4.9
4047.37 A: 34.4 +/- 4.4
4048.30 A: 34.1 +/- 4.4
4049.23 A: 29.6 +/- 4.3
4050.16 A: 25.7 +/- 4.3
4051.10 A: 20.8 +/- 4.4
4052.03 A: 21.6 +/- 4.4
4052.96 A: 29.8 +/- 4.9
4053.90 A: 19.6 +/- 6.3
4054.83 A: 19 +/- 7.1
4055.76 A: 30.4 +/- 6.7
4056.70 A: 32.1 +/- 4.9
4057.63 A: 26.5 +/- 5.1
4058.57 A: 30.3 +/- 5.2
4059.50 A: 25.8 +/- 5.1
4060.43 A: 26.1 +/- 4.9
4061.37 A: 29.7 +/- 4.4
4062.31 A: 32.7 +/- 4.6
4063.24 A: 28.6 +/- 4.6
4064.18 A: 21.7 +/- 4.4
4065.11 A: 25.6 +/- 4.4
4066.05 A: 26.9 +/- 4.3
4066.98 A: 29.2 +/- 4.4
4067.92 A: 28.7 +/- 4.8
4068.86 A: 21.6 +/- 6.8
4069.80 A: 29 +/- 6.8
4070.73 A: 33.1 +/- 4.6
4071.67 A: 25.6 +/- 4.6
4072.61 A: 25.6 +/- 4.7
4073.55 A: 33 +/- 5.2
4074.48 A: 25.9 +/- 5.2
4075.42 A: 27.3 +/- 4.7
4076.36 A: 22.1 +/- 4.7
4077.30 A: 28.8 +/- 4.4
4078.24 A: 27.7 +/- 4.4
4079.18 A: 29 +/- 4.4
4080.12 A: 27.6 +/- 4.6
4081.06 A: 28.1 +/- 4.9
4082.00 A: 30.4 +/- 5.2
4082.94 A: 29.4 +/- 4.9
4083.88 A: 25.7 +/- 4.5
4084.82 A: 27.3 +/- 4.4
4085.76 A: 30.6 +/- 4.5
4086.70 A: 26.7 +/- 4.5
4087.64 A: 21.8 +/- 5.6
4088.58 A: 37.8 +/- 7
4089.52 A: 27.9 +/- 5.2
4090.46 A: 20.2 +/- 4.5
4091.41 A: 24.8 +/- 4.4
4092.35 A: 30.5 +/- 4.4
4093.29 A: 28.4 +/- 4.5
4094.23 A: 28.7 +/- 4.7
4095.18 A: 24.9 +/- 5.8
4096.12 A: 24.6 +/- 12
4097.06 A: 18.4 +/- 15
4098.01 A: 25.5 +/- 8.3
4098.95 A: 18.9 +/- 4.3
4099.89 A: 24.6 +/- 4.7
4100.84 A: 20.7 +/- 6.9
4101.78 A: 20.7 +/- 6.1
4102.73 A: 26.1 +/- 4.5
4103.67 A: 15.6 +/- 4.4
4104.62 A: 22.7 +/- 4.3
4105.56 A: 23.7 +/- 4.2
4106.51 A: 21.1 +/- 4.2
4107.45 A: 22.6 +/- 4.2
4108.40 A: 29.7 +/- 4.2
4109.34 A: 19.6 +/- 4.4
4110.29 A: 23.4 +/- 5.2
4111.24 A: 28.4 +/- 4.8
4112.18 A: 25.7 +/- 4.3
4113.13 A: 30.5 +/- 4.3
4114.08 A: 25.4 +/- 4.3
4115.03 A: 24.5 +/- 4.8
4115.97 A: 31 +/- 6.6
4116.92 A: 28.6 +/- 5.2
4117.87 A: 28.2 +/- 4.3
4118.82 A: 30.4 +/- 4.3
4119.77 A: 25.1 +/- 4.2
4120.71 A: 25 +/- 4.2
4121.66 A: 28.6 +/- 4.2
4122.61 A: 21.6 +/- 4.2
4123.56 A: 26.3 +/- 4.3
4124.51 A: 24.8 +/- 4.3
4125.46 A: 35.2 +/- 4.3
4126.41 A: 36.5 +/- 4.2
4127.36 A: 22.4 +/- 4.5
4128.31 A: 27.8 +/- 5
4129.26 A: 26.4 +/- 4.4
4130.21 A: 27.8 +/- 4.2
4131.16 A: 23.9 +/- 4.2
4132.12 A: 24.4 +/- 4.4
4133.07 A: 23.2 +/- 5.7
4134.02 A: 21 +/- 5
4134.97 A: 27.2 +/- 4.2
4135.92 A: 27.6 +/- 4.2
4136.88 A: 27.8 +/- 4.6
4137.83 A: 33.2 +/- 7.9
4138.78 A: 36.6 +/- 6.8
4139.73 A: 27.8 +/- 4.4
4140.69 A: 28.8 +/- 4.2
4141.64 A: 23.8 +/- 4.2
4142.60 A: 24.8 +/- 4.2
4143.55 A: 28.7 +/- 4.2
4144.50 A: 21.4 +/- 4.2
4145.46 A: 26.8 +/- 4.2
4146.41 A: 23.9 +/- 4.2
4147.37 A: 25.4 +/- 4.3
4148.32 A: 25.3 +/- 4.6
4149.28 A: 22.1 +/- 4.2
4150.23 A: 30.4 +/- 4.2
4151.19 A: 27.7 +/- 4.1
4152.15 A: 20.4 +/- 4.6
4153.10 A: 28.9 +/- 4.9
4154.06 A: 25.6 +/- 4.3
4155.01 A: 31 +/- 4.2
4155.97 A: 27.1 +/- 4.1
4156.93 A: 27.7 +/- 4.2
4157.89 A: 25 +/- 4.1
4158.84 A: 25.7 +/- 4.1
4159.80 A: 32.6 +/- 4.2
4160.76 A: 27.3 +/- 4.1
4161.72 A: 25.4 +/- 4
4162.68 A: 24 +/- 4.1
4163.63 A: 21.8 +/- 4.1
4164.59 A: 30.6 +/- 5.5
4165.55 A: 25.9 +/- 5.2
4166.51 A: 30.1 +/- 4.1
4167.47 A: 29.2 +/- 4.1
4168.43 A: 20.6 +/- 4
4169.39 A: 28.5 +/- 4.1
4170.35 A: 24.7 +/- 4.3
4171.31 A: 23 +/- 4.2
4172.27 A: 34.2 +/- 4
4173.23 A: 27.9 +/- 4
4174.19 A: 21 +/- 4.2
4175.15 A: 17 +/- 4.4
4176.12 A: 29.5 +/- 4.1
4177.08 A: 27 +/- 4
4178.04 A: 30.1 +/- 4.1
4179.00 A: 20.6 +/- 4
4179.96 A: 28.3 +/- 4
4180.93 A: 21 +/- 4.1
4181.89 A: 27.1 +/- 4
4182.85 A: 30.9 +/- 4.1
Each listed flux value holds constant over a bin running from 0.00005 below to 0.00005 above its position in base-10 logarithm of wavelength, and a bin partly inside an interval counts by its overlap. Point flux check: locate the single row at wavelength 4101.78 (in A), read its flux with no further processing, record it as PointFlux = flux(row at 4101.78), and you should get 20.7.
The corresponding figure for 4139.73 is 27.8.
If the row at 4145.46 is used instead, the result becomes 26.8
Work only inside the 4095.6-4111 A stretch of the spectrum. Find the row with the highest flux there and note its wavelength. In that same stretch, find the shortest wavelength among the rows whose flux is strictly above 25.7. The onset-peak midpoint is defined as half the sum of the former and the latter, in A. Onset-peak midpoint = 4105.6 A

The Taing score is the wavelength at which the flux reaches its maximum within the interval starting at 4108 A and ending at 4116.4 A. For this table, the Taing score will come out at 4115.97 A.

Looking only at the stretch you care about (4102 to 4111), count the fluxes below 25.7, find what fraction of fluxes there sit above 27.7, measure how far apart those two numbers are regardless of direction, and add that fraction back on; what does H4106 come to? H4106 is 7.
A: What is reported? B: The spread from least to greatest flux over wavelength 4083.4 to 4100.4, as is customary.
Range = 19.4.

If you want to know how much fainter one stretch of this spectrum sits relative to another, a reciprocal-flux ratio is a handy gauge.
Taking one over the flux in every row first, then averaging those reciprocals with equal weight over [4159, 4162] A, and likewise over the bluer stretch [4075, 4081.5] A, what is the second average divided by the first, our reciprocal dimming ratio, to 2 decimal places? 1.04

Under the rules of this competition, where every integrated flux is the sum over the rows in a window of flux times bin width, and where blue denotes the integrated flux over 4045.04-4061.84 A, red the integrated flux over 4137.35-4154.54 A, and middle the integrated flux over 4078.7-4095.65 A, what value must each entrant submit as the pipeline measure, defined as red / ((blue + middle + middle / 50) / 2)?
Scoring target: 0.99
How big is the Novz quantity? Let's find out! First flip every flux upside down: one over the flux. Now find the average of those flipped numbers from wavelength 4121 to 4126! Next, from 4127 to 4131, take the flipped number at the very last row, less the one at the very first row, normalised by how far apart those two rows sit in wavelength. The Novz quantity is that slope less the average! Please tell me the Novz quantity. -0.0406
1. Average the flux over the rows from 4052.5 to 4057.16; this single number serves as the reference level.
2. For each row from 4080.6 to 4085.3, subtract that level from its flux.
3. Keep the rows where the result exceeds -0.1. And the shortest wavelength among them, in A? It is 4081.06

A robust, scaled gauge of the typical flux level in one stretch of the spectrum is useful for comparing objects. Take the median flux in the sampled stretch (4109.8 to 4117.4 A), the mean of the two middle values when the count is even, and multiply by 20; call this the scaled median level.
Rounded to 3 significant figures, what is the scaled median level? 541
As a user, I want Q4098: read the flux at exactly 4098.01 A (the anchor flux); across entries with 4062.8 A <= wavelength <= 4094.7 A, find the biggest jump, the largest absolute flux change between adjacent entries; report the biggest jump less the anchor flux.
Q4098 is -9.5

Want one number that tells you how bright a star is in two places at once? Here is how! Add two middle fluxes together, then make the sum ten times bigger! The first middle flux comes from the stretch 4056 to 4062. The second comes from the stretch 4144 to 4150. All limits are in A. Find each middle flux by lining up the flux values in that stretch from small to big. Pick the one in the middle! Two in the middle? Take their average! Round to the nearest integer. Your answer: 527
